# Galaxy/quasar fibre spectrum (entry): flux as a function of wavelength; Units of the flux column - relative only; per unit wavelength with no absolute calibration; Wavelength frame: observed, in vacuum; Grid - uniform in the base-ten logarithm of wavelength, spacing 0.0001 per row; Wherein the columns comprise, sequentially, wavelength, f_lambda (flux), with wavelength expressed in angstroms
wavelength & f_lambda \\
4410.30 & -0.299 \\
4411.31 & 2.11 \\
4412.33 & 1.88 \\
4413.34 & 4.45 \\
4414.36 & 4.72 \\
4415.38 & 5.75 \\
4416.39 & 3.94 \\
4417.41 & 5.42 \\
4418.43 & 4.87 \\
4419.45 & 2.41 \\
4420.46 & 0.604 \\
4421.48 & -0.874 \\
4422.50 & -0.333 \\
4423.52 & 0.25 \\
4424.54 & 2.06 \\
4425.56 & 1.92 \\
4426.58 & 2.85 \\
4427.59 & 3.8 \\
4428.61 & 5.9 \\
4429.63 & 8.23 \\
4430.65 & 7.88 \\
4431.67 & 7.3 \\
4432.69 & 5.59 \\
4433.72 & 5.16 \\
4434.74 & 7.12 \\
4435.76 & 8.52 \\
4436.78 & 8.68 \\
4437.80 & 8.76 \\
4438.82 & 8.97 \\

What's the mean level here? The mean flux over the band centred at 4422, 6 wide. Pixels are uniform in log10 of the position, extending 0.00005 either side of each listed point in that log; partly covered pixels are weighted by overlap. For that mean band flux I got 0.7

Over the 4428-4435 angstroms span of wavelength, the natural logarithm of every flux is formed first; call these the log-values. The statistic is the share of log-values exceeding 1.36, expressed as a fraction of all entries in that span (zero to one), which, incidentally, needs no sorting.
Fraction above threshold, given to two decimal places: 1.00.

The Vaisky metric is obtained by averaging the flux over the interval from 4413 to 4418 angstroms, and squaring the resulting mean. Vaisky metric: 24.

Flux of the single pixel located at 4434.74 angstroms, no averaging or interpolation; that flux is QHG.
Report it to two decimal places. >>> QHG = 7.12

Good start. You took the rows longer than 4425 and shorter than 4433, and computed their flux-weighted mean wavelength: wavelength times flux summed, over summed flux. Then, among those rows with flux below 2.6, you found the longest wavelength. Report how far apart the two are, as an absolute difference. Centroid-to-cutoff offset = 4.3 angstroms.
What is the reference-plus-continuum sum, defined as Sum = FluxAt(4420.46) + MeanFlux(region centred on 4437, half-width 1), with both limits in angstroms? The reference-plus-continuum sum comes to 9.3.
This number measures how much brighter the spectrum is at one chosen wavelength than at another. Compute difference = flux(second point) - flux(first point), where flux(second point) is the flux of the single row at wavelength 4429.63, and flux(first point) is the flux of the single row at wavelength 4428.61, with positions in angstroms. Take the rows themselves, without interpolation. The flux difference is 2.3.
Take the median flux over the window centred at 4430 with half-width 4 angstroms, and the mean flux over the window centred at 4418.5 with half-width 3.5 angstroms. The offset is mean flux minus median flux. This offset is -2.6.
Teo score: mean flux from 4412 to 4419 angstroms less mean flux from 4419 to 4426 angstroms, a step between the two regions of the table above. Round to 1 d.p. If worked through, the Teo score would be 3.6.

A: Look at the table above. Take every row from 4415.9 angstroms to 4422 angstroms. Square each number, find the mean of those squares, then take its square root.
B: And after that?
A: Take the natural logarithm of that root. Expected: 1.3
